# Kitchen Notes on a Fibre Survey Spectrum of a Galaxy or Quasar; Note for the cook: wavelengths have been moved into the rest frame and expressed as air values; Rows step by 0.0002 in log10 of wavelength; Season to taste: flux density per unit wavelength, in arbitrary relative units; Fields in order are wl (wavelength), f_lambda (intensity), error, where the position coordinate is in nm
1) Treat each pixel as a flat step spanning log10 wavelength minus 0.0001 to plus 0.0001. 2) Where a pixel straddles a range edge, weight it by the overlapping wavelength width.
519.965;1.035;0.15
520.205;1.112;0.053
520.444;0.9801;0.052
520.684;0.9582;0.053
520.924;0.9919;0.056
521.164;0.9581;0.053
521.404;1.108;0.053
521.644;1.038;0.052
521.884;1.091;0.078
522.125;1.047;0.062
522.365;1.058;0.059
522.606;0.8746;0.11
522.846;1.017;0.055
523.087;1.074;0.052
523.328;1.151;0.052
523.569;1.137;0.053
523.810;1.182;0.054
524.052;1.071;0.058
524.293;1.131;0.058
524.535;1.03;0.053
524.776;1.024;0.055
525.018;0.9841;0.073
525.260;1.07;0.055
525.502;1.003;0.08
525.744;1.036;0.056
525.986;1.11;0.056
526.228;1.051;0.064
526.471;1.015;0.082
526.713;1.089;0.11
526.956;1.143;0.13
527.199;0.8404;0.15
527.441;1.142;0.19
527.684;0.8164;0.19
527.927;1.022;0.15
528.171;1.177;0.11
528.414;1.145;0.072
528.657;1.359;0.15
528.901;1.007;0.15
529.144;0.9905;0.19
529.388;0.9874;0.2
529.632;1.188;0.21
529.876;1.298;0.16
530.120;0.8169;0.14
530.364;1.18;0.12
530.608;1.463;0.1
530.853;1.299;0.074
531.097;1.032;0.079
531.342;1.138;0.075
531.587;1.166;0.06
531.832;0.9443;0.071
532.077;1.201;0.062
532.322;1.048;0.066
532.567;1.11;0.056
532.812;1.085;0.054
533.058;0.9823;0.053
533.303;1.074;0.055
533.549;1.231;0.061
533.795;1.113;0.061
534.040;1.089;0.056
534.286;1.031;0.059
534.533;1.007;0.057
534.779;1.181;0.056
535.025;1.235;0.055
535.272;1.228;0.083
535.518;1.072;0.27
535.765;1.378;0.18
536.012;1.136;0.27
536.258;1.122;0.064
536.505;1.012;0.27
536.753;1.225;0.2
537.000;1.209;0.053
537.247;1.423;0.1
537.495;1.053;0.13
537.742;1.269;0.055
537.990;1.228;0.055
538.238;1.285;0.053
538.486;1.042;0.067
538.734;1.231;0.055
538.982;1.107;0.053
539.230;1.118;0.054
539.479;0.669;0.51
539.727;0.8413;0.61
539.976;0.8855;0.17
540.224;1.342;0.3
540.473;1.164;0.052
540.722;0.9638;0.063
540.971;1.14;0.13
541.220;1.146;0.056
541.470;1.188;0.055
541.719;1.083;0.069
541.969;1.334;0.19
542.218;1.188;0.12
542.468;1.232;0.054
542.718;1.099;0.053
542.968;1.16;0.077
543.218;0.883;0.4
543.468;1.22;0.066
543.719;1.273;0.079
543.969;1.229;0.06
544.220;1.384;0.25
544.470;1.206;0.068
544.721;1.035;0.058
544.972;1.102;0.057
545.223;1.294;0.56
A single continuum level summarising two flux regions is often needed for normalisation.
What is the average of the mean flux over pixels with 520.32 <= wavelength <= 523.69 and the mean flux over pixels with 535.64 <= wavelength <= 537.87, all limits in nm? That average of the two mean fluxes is 1.12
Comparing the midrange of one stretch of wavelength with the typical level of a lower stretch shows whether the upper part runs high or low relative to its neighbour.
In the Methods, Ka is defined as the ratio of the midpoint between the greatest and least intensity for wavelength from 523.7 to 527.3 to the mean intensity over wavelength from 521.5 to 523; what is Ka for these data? 0.99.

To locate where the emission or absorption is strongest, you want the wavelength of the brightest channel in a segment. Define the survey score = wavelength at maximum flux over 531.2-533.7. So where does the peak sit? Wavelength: 533.549 nm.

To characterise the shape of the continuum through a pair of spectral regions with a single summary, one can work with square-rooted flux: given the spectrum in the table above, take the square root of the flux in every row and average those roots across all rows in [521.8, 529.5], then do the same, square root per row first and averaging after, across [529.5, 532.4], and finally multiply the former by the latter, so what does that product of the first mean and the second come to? 1.098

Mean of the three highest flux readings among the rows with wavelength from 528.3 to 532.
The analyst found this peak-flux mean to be 1.37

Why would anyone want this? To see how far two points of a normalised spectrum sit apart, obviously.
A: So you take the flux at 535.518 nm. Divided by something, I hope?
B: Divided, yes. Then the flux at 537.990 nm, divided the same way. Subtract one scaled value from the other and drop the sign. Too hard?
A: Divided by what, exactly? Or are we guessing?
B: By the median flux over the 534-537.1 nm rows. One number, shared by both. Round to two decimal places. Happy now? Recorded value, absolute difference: 0.14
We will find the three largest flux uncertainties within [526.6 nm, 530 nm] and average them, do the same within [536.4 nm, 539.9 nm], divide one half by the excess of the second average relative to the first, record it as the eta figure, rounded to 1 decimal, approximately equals 1.9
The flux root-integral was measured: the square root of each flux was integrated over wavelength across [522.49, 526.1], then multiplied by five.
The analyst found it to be 18.6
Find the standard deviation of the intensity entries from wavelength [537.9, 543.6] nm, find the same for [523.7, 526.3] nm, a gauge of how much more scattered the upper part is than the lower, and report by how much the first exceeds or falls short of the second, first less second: 0.11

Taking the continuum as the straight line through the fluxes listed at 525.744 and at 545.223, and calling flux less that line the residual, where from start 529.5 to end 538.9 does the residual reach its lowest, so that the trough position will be 530.120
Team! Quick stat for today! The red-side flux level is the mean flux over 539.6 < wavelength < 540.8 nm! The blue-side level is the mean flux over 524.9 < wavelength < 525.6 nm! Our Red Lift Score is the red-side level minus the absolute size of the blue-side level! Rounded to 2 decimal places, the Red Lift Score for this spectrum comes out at 0.02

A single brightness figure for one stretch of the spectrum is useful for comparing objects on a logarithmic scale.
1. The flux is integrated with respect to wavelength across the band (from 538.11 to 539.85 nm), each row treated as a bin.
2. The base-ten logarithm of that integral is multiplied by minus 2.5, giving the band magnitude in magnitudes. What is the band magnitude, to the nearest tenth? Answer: -0.6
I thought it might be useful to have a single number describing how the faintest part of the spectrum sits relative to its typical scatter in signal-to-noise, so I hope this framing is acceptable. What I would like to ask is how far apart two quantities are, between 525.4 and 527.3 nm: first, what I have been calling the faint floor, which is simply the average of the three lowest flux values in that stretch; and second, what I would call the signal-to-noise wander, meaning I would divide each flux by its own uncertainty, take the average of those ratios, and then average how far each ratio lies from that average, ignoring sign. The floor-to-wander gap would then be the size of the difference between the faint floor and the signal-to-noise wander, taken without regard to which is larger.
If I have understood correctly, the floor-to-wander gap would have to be 3.0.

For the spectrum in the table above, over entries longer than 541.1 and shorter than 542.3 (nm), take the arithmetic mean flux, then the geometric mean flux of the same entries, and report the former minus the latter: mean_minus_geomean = 0.003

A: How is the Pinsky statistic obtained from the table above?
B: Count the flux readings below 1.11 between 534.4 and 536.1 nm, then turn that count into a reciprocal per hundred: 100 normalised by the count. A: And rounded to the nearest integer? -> 50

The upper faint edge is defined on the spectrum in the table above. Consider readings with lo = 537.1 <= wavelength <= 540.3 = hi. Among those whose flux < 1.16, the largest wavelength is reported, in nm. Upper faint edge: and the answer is 539.976 nm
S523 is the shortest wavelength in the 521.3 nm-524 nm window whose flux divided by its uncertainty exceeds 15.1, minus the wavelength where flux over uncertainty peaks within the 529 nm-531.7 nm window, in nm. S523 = -10.18 nm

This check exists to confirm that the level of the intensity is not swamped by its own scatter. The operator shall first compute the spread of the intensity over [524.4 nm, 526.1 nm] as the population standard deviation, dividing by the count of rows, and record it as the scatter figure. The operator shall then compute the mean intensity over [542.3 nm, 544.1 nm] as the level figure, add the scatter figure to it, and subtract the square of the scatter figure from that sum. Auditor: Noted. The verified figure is 1.19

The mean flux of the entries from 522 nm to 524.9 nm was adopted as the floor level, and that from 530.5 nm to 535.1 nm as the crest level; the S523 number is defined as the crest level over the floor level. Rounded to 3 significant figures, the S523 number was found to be 1.06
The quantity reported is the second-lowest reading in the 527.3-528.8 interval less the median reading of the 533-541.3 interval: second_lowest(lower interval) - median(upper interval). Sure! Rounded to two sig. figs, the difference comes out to -0.11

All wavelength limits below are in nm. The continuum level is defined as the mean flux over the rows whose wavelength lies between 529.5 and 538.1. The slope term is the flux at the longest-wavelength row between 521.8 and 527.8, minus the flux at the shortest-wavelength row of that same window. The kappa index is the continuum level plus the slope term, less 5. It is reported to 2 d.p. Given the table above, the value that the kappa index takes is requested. -4.12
